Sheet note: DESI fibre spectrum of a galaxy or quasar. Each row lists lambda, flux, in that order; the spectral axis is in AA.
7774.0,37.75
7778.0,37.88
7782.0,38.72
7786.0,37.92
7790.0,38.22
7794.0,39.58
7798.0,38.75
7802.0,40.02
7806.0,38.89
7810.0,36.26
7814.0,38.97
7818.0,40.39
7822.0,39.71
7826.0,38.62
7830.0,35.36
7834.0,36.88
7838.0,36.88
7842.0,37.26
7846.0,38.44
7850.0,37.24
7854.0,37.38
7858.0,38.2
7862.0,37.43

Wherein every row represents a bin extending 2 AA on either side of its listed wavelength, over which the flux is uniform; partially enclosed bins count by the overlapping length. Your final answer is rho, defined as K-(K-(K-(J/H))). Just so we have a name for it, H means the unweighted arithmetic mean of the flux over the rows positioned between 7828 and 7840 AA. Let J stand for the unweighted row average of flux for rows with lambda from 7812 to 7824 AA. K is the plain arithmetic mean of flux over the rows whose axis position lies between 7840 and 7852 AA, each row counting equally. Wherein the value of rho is 36.6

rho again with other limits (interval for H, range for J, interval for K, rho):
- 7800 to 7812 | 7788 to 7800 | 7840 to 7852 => 36.6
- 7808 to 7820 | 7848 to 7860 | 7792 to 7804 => 38.5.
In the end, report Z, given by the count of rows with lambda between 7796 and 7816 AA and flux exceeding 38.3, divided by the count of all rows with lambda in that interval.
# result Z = 0.8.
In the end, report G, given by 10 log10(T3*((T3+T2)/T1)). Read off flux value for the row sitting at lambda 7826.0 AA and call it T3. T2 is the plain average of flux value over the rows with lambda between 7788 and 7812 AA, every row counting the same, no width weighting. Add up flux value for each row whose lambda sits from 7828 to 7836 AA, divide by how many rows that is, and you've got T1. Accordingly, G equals 19.2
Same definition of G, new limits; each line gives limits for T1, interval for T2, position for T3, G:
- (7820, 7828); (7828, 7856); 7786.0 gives 18.6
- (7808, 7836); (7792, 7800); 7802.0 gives 19.2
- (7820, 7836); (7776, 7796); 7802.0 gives 19.2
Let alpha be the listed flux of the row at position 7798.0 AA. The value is 38.75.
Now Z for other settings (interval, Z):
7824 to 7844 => 0.2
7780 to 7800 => 0.6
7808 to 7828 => 0.8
